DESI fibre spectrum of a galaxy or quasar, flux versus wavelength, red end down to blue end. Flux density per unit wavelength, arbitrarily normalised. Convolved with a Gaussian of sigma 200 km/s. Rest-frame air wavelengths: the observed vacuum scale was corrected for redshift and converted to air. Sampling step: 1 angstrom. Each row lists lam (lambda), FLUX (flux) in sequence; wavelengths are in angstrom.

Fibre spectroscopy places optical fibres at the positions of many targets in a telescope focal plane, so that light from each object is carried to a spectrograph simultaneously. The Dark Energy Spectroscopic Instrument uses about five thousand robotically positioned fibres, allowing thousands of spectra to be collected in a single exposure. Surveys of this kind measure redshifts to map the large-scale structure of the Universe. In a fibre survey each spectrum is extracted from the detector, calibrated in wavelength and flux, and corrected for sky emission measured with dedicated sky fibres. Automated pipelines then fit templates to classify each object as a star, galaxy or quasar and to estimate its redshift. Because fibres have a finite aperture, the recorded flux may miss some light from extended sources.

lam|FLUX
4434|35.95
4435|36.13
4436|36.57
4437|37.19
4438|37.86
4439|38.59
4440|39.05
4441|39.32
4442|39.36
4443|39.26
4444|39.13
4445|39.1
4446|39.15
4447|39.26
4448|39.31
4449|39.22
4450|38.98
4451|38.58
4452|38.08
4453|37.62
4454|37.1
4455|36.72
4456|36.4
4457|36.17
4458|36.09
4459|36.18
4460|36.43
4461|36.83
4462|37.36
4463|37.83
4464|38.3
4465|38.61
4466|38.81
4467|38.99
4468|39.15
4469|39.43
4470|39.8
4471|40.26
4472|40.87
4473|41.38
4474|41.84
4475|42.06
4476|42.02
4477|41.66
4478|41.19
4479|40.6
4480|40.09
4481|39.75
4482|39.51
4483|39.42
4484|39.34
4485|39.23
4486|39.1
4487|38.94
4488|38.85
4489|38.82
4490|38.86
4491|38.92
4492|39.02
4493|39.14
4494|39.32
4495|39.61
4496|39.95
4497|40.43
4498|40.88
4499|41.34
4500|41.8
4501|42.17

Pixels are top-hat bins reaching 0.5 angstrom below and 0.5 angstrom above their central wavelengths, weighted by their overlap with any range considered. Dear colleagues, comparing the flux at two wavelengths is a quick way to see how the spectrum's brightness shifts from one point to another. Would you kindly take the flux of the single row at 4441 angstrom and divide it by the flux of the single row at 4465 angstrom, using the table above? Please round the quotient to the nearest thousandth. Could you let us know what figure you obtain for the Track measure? 1.018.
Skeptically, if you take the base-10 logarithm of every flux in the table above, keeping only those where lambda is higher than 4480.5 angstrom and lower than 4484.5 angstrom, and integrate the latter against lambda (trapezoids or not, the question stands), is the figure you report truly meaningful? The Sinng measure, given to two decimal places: 6.39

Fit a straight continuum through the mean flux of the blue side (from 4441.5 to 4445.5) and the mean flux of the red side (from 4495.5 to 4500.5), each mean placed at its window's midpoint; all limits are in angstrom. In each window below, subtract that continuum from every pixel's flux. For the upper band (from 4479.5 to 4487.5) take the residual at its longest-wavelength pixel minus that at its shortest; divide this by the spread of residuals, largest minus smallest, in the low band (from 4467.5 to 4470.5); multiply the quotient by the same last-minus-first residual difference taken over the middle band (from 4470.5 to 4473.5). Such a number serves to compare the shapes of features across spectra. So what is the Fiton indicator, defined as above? -2.5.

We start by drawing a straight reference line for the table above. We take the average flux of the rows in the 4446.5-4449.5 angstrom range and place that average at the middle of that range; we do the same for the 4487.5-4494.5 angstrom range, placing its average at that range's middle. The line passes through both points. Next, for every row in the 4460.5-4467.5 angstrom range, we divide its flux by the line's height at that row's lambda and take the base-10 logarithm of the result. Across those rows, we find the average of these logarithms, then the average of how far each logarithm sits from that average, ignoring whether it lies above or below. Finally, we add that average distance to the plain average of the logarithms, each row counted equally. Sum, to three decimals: -0.004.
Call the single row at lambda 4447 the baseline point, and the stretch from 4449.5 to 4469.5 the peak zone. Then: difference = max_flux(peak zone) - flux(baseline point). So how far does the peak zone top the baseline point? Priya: 0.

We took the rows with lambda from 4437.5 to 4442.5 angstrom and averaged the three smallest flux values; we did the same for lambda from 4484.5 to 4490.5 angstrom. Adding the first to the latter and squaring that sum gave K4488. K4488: 5982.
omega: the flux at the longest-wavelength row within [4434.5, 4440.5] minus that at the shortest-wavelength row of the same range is 3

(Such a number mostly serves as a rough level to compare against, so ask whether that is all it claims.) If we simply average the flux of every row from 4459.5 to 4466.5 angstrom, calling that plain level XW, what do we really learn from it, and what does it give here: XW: 37.7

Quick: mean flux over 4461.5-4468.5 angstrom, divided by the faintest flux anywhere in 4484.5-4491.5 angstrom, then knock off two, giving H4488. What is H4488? -1.01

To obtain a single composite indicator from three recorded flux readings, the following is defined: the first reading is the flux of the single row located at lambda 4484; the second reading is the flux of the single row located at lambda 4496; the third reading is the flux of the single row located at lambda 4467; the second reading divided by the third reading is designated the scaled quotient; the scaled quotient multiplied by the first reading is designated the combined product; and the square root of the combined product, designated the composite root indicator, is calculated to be 6.35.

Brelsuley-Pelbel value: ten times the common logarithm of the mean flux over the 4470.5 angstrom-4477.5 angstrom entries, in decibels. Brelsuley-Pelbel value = 16.17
